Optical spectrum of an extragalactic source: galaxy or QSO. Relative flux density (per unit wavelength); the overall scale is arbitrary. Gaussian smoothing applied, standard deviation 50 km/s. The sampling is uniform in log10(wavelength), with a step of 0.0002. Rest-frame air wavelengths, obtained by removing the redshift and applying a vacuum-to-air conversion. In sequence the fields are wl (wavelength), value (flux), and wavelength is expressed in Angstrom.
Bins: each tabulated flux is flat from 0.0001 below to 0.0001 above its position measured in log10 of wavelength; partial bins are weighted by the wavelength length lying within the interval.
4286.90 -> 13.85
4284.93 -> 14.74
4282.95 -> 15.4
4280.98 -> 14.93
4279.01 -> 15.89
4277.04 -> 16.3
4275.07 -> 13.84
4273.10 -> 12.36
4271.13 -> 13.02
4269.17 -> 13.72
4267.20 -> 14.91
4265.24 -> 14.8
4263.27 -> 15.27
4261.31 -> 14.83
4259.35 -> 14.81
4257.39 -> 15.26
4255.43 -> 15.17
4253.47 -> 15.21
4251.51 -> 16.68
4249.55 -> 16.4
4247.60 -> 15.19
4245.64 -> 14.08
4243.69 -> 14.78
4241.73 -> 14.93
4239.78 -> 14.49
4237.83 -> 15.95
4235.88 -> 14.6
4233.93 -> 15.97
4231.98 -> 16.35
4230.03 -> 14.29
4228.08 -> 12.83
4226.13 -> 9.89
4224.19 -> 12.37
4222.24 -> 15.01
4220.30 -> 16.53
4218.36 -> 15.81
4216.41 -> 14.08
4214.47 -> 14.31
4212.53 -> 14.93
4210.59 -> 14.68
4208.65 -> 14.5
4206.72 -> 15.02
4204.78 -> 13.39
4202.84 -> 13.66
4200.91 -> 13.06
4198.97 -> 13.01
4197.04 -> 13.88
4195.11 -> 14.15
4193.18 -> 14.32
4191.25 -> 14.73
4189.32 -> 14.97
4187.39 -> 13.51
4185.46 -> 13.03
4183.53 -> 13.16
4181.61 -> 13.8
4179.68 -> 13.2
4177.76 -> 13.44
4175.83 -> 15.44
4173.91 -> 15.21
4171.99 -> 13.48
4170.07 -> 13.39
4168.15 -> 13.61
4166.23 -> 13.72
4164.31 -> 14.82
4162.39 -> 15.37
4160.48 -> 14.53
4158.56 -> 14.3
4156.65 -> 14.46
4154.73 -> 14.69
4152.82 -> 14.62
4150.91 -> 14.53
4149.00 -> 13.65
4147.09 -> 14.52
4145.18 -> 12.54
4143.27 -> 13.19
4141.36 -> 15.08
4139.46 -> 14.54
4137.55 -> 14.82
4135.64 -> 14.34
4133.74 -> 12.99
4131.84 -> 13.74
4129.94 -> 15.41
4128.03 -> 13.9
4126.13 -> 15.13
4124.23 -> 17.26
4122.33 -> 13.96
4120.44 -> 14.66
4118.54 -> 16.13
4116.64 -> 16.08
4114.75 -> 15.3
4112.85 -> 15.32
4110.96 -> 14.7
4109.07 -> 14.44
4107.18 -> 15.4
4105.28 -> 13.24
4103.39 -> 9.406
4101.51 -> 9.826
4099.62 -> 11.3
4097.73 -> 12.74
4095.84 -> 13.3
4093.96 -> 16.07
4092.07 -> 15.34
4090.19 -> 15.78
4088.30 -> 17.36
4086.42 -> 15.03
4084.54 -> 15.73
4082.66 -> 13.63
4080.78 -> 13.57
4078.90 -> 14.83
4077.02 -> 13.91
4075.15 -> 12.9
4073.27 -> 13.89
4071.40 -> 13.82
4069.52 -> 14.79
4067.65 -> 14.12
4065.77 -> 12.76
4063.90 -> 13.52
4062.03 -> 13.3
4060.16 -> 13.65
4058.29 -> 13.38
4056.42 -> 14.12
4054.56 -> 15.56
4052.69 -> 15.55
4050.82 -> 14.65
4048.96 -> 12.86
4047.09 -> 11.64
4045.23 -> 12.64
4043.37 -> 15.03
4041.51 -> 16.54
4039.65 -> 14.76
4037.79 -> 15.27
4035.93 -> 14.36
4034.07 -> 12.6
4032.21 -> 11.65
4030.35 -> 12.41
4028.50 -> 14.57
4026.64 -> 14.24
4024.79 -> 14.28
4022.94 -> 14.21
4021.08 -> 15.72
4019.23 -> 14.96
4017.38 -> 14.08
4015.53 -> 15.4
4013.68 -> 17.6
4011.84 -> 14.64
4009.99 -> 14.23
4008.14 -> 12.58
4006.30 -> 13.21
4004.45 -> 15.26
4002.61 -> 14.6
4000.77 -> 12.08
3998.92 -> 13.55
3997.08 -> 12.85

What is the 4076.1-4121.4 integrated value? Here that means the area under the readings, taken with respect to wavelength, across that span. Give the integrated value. 648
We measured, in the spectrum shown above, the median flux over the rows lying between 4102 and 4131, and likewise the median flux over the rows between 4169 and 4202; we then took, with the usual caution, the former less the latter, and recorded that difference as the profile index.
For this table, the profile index 1.6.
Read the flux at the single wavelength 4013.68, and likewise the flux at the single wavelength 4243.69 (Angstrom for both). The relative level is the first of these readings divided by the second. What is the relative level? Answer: 1.19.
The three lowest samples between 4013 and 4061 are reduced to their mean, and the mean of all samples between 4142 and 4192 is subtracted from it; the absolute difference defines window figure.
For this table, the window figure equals 2.2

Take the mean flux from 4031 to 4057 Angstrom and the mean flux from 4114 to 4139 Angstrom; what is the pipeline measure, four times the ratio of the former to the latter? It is 3.8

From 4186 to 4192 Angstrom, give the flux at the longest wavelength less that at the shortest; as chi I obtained 1.2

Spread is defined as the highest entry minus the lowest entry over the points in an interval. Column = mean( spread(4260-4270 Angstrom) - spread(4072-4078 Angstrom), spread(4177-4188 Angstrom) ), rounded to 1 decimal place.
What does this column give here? 0.7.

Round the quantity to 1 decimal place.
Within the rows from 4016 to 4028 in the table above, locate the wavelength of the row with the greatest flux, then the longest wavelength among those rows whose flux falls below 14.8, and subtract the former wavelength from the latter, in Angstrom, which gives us 5.6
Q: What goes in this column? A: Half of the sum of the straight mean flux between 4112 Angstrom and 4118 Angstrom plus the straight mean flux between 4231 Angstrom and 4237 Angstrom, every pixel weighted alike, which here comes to 15.6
